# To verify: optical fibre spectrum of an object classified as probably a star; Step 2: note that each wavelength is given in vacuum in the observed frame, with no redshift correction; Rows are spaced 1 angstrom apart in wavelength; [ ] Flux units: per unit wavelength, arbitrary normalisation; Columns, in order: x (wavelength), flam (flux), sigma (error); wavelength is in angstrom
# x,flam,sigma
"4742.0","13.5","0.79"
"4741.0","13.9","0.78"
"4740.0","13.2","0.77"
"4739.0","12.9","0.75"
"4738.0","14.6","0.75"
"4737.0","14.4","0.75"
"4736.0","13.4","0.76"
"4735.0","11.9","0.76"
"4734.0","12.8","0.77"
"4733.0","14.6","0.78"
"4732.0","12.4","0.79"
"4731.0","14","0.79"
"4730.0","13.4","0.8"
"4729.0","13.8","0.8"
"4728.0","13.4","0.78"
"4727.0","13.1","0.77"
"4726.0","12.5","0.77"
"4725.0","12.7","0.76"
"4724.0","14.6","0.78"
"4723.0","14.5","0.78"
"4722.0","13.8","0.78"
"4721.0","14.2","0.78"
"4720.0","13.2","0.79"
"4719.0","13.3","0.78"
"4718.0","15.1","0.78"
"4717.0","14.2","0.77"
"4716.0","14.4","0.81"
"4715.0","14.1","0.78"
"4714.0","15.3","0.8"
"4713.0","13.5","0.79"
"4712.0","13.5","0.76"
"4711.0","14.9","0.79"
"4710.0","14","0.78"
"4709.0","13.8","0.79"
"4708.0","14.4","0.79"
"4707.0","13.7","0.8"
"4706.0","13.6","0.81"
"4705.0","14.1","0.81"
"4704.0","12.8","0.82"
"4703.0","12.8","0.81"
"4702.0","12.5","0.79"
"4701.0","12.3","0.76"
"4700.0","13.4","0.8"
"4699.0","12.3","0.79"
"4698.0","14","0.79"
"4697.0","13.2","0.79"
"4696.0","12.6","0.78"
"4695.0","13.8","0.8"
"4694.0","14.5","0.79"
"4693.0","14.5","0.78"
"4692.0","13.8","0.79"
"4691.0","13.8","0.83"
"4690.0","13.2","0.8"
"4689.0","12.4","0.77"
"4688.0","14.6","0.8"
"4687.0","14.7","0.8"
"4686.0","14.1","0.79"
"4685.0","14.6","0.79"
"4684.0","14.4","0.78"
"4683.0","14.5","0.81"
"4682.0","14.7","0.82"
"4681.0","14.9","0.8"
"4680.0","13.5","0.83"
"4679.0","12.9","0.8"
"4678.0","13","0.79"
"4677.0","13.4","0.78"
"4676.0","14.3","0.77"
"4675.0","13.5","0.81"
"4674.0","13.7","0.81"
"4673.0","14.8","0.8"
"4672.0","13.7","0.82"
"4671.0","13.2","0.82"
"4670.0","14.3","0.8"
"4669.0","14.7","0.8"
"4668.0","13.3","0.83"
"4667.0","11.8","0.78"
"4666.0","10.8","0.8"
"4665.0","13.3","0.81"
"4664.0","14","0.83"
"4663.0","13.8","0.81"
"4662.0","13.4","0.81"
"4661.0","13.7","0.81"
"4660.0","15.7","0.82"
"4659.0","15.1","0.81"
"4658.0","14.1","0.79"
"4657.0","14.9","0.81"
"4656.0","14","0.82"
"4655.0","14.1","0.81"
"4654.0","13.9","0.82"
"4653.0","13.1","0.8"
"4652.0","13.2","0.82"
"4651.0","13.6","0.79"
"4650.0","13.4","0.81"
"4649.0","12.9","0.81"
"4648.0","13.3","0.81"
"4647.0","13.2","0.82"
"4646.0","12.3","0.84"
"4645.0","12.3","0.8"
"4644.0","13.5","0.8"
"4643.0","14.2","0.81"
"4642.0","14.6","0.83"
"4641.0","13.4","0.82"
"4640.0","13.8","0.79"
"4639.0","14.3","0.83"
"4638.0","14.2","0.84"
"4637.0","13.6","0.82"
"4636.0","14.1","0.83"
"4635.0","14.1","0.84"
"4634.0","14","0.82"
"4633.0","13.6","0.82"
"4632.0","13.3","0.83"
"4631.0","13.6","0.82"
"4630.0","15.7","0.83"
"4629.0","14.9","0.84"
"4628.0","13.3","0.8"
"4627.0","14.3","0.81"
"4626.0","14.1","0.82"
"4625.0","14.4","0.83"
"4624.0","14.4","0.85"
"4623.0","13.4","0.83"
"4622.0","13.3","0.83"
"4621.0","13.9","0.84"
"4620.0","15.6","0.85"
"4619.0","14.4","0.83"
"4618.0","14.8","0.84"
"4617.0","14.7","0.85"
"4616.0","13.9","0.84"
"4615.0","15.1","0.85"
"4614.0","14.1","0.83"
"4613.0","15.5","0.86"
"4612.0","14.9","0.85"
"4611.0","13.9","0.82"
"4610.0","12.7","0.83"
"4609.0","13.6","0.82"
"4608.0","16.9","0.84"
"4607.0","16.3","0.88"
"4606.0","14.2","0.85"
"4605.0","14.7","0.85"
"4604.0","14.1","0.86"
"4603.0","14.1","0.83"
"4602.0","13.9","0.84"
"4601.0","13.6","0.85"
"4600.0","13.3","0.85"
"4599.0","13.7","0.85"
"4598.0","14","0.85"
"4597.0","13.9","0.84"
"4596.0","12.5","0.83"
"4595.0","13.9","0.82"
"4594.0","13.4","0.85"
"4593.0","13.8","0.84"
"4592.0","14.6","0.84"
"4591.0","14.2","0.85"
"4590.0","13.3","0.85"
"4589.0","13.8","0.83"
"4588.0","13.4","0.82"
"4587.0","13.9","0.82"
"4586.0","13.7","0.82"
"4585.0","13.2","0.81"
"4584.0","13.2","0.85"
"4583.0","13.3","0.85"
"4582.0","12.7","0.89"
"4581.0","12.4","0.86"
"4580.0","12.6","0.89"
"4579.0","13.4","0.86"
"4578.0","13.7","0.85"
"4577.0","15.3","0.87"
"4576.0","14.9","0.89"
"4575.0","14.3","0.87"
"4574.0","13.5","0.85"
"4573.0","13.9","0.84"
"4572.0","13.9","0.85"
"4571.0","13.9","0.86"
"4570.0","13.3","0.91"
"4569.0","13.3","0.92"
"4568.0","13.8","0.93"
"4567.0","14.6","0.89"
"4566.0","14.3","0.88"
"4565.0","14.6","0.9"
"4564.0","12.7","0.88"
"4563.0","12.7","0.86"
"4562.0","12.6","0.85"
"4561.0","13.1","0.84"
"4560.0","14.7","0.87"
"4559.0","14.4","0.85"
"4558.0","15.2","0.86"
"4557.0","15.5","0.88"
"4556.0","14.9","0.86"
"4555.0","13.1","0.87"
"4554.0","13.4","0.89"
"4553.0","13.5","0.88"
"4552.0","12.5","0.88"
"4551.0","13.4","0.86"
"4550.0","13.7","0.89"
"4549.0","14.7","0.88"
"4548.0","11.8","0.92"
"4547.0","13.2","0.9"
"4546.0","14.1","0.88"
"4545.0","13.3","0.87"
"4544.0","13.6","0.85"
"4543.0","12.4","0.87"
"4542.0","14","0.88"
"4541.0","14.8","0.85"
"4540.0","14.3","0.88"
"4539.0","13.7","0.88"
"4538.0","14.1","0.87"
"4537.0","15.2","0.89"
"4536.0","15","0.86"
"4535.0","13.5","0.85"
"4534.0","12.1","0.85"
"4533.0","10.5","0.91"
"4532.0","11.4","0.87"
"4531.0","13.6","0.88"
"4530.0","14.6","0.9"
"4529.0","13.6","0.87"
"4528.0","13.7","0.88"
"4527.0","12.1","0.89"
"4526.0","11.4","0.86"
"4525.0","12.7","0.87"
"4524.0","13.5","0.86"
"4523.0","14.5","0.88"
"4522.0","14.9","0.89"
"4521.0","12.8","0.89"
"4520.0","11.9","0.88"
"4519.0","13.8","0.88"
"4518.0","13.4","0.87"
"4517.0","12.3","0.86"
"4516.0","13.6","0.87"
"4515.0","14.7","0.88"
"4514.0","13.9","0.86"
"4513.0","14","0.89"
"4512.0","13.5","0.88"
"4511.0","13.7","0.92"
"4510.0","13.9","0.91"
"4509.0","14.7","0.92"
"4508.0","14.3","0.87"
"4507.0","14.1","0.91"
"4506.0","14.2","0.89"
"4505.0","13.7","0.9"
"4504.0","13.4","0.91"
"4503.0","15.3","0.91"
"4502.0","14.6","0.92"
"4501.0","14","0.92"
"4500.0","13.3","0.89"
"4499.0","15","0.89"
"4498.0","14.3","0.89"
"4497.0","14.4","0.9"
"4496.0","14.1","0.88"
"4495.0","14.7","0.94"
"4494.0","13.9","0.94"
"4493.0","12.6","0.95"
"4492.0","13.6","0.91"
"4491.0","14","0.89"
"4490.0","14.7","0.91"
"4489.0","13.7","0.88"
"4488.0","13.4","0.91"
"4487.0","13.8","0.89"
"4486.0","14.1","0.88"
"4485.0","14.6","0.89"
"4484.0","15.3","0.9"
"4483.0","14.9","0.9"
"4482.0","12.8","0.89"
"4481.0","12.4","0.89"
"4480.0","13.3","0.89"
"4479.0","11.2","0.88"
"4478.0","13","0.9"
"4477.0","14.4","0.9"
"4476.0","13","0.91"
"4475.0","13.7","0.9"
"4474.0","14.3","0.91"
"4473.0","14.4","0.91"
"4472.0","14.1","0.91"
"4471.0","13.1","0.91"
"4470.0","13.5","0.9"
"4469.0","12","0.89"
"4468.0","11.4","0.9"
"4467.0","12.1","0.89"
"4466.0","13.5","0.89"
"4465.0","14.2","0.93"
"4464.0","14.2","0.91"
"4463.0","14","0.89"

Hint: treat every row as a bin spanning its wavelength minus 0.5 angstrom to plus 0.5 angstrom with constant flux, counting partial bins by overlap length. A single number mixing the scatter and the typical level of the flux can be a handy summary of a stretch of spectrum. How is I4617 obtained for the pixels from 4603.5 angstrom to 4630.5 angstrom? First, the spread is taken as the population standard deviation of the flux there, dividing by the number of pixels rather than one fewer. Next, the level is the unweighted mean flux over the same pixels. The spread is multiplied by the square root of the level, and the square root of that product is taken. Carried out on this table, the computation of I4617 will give 1.88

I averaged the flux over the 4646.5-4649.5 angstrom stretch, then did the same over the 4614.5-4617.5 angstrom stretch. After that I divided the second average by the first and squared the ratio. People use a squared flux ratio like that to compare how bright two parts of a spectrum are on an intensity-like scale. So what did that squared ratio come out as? 1.23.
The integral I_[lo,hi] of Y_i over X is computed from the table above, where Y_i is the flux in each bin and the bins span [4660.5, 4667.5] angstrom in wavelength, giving 91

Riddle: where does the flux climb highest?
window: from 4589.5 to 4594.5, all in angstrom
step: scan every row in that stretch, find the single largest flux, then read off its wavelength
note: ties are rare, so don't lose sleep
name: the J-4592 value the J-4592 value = 4592.0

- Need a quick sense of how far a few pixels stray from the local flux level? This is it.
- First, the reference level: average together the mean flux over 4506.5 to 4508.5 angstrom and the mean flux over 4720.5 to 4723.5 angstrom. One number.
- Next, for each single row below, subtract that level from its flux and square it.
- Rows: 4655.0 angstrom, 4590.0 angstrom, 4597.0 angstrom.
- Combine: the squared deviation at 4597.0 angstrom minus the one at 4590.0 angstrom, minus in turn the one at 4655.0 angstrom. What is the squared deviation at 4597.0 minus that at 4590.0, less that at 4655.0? -0.7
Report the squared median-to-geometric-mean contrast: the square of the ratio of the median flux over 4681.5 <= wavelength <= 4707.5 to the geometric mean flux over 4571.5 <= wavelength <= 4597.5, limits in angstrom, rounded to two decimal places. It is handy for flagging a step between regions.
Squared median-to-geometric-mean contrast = 1.03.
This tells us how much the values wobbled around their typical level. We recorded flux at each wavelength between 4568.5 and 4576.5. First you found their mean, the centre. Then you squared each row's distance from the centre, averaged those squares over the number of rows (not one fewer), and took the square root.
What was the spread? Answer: 0.50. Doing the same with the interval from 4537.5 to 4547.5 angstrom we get 0.64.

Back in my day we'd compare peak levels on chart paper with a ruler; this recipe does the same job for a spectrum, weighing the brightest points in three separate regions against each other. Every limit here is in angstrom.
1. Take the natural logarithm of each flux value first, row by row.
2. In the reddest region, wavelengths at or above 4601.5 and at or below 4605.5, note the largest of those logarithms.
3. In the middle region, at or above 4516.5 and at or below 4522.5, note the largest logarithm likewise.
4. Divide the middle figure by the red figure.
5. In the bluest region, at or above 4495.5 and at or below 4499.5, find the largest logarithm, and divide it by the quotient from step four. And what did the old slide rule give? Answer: 2.69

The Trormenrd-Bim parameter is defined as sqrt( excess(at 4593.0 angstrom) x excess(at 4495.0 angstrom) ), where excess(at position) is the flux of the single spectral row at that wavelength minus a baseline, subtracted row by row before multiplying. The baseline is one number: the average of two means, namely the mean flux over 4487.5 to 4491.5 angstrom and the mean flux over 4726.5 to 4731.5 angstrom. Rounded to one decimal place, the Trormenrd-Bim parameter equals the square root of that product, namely 0.2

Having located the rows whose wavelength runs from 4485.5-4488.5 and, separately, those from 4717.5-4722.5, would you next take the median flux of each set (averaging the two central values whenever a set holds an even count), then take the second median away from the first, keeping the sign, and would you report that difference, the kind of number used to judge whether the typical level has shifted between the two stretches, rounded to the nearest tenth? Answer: 0.0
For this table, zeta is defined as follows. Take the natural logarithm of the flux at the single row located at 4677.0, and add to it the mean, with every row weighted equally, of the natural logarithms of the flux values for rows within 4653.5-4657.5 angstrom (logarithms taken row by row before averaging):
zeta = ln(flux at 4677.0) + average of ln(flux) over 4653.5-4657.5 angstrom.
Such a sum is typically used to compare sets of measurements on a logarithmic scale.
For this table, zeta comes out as 5.250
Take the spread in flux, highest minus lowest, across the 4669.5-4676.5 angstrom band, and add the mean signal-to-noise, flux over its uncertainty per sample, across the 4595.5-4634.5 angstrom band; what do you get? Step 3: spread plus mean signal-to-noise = 18.6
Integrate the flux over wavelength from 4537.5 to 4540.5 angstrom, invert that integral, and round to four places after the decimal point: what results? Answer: 0.0238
